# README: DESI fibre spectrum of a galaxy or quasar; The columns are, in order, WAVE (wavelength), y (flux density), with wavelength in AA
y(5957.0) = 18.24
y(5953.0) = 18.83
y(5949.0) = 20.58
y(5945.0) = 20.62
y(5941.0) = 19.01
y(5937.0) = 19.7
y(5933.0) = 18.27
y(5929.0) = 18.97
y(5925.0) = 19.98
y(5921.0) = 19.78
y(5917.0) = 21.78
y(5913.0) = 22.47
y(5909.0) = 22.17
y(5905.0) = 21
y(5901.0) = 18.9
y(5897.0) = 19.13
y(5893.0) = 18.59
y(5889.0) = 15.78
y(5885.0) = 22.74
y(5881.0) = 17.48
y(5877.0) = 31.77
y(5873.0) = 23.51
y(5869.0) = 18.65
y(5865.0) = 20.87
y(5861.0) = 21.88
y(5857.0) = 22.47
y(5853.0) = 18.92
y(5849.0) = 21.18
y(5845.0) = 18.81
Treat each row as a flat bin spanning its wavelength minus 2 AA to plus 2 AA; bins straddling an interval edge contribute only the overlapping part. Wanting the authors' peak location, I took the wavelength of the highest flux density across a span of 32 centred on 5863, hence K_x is 5877.0 AA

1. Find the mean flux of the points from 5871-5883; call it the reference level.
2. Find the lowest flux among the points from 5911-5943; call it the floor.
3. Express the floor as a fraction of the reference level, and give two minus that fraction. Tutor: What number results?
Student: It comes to 1.25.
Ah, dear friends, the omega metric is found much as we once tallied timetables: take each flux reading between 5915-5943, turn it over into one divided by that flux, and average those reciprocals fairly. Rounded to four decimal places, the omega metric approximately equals 0.0510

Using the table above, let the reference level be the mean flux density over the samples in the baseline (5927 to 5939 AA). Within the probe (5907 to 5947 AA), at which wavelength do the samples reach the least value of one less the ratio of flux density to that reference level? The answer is 5913.0 AA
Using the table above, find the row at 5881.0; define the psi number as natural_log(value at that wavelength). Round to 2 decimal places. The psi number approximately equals 2.86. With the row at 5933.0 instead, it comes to 2.91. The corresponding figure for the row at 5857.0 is 3.11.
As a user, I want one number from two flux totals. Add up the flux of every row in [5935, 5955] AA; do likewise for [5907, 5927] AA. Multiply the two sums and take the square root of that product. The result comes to 102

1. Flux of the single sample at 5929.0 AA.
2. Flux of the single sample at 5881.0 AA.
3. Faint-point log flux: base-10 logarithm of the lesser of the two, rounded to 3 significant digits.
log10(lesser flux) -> 1.24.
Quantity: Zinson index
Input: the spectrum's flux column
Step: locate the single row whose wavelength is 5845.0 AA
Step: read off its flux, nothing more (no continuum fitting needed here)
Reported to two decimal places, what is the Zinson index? 18.81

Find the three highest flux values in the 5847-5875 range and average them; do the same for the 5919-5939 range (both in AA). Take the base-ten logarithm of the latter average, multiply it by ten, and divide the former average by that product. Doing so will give 1.74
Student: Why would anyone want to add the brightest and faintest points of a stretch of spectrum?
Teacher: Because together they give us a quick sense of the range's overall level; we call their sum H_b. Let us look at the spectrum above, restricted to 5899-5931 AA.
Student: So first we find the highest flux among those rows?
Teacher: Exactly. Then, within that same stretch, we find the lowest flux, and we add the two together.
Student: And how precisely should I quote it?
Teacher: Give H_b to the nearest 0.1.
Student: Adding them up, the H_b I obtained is 41.4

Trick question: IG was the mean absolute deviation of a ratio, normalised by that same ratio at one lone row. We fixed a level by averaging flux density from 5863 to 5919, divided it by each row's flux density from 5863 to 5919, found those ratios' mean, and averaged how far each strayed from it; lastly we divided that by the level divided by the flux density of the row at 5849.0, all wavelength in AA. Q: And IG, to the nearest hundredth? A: 0.12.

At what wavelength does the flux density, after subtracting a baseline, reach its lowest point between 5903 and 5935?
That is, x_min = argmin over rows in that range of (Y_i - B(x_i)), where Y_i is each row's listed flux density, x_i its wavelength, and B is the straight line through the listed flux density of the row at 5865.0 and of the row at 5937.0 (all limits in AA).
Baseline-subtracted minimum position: 5933.0 AA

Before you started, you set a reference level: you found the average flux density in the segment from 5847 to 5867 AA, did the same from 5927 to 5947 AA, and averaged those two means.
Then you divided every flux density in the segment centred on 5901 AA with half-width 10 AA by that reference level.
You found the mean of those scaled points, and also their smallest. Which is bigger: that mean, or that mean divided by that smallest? 1.07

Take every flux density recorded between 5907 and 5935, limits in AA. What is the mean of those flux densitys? 20.5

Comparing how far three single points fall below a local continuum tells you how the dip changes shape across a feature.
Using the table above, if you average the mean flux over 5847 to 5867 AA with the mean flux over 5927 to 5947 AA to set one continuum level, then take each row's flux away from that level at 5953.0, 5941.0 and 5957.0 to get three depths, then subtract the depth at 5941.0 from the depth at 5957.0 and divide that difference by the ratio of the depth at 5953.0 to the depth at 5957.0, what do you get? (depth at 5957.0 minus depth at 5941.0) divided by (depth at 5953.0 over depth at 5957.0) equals 1.1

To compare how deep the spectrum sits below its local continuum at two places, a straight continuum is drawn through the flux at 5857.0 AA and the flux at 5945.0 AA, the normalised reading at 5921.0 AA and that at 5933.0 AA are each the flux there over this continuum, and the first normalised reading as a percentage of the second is 107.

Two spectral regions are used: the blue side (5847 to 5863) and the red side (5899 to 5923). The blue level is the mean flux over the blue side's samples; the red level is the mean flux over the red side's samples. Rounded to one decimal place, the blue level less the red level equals 0.1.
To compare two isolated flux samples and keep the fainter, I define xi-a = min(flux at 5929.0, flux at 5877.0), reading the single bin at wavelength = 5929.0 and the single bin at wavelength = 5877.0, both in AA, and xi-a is 19.0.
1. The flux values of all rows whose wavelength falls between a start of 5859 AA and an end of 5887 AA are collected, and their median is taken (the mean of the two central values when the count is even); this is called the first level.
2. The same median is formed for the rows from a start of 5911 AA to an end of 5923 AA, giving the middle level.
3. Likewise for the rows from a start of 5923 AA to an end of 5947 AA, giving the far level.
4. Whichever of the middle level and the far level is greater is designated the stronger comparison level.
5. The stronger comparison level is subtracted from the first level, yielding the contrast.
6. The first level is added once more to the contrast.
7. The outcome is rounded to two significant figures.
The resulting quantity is 22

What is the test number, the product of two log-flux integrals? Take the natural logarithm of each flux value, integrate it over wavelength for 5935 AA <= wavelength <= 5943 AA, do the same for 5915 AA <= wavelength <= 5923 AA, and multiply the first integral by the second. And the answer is 575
